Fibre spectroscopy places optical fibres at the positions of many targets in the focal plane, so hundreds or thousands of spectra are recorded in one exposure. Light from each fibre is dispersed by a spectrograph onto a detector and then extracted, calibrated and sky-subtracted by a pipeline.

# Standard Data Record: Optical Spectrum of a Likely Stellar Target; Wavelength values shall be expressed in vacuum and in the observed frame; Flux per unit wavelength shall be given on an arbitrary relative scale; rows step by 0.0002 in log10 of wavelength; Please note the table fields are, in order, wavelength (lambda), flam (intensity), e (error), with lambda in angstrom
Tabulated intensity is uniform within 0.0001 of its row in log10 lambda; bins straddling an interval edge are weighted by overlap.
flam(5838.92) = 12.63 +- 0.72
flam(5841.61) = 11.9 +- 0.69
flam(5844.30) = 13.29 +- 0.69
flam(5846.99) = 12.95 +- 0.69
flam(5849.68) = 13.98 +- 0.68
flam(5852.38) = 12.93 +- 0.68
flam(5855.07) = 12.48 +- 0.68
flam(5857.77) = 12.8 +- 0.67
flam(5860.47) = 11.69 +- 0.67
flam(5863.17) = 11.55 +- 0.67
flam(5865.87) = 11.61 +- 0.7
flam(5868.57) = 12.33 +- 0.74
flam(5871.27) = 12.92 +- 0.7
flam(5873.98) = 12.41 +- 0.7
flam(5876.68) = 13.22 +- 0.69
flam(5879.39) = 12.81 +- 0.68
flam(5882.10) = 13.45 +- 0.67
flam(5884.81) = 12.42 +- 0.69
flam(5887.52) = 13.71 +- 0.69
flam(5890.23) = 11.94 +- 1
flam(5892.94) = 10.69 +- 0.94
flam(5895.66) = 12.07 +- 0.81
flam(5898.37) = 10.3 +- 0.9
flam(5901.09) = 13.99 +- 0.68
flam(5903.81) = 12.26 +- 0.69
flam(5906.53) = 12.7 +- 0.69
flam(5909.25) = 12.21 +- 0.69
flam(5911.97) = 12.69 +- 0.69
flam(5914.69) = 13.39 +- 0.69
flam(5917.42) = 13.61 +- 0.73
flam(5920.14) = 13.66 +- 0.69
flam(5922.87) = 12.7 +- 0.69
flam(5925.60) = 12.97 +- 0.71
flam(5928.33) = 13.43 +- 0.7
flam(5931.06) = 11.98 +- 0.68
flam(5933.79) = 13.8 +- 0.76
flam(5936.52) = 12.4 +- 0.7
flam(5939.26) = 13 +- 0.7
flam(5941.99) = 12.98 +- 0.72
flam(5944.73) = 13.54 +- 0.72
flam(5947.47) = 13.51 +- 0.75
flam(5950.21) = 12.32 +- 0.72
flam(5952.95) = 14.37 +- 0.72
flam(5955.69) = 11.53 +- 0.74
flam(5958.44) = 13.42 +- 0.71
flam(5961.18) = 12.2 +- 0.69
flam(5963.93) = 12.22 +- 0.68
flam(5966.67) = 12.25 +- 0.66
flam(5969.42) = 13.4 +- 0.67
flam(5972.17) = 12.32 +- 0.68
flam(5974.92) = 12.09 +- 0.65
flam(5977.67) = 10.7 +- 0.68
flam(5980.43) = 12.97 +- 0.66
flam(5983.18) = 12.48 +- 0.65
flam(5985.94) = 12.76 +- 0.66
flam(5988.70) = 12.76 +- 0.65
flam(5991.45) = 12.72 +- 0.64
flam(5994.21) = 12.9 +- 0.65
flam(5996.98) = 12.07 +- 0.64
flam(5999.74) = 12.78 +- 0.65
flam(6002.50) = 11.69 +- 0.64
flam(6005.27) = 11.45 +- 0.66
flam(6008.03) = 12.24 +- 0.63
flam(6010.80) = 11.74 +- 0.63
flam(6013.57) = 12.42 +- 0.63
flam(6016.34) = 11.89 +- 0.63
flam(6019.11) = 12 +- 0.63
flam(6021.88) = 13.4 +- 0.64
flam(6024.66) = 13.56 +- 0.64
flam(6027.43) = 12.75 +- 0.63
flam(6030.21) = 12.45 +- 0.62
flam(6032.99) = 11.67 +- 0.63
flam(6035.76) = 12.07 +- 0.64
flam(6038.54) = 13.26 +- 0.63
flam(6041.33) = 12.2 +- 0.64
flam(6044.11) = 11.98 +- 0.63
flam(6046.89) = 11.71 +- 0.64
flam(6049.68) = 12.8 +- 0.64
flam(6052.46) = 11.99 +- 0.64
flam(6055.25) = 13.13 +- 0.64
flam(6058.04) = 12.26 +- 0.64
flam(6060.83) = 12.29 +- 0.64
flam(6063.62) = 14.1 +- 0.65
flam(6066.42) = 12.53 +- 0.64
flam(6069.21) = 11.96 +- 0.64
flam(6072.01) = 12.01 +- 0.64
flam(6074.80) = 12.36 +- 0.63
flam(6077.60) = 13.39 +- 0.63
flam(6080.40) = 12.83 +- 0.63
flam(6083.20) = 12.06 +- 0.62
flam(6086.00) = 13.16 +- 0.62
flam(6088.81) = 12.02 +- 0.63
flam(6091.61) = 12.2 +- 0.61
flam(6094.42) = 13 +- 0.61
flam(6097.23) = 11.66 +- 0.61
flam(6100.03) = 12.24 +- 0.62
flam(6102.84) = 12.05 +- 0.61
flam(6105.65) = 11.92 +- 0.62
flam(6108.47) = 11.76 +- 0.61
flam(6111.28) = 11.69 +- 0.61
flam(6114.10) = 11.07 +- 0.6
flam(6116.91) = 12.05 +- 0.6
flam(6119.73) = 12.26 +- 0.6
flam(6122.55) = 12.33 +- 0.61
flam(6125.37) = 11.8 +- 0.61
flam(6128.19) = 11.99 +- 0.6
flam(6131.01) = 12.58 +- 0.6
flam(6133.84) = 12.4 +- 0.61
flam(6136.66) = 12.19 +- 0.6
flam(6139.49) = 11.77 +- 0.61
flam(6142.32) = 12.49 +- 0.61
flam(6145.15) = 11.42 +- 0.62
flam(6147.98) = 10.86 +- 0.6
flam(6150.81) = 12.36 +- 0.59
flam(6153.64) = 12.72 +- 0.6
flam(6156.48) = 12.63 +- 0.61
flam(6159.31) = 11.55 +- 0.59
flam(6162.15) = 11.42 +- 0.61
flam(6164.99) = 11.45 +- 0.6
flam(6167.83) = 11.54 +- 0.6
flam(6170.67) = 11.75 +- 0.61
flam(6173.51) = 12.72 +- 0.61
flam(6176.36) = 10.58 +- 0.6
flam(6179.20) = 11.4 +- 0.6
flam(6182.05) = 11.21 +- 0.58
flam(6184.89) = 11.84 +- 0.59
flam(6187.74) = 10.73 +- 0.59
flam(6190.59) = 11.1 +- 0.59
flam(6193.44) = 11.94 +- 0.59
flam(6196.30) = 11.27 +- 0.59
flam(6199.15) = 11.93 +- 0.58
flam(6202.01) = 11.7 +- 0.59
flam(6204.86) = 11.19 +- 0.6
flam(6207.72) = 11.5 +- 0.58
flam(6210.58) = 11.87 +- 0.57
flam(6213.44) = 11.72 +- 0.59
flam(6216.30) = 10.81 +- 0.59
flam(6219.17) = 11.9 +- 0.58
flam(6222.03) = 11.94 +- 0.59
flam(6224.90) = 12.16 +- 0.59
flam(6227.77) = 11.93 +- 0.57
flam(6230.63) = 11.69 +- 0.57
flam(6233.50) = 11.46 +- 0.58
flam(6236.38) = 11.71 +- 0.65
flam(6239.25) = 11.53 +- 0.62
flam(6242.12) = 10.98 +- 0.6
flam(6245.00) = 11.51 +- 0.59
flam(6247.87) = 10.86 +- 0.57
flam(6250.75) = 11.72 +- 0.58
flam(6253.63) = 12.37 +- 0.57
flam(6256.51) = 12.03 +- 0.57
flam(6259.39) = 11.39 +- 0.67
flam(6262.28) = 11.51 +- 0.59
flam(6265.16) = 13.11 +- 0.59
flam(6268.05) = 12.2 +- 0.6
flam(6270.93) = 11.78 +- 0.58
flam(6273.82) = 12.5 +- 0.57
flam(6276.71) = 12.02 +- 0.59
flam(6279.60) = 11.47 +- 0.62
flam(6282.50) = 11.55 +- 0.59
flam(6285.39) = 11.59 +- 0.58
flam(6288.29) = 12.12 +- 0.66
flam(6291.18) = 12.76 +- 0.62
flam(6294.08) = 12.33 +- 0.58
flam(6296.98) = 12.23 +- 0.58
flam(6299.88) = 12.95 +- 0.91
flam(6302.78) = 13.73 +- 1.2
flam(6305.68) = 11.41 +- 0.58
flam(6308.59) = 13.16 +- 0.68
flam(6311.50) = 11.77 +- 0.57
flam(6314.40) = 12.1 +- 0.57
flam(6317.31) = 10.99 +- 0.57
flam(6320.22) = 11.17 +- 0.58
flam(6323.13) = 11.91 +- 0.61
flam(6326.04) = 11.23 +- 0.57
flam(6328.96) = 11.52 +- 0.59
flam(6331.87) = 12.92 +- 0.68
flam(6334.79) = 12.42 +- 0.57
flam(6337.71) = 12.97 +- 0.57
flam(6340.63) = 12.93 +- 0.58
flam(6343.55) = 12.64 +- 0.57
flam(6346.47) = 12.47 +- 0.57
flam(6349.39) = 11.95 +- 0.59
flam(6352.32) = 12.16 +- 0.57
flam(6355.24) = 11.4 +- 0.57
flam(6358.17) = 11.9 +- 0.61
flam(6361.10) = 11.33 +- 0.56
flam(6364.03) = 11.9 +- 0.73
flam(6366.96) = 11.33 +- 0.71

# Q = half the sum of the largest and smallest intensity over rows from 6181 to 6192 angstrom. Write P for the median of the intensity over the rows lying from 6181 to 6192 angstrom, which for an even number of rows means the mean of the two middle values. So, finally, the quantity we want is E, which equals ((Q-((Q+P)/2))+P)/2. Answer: 5.61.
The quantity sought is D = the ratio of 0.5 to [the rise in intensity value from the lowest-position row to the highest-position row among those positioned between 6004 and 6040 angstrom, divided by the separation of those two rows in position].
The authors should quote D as 9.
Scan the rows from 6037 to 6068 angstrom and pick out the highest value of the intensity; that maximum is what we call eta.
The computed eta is 14.1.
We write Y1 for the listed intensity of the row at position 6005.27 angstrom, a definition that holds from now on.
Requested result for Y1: 11.45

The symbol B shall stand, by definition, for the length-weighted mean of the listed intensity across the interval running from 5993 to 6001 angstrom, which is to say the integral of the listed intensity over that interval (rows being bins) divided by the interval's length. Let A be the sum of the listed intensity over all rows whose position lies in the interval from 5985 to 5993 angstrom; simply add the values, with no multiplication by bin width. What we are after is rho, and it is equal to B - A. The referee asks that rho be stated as -25.7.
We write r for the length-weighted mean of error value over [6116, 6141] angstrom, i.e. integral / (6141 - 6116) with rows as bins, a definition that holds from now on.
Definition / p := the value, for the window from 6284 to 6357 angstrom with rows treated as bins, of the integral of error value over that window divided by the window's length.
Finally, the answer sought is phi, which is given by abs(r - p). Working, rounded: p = 0.63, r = 0.60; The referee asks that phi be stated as 0.02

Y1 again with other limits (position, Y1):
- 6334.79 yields 12.42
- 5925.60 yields 12.97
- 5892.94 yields 10.69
